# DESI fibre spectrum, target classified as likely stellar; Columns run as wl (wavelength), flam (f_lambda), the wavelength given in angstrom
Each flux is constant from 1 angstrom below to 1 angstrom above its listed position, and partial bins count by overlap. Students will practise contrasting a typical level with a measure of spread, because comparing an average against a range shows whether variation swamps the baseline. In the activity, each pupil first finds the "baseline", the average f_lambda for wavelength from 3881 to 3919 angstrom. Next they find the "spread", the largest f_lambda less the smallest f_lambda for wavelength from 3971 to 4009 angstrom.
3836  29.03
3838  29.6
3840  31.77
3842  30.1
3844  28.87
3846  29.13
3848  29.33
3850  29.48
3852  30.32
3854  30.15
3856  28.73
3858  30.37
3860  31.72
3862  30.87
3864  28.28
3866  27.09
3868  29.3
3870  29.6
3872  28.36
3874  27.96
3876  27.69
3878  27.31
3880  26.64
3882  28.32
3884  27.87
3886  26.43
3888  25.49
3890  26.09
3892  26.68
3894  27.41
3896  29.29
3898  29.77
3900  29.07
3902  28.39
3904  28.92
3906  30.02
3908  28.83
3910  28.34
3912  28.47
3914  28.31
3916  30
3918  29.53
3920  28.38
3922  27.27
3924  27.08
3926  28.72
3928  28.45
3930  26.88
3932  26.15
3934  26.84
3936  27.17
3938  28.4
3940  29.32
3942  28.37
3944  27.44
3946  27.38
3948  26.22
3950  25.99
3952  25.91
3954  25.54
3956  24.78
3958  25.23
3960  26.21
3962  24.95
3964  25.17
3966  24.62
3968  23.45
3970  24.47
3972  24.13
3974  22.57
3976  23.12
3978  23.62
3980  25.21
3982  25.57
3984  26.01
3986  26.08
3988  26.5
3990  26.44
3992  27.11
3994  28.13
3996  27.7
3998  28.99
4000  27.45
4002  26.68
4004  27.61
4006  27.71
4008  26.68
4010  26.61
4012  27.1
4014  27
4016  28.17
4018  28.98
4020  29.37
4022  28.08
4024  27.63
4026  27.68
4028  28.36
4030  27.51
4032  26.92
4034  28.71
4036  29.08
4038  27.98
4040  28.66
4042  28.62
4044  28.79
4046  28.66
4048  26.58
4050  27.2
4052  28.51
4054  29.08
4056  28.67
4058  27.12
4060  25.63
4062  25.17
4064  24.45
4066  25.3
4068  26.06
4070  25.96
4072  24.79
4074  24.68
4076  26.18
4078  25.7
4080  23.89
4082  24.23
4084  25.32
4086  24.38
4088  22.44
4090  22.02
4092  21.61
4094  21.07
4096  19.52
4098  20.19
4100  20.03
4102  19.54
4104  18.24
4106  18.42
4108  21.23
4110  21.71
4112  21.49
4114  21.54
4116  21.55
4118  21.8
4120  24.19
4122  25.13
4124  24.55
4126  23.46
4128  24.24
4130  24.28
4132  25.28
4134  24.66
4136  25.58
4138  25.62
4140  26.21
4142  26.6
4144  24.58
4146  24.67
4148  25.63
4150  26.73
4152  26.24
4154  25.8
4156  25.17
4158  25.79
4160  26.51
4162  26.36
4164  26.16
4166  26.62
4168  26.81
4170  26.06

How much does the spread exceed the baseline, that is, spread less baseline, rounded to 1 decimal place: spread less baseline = -21.9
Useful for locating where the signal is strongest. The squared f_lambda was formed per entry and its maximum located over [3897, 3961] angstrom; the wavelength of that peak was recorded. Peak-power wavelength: 3906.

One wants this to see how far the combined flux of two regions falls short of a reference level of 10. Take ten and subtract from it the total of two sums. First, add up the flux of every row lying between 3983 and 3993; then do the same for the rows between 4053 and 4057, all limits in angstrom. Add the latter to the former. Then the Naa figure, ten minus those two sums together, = -180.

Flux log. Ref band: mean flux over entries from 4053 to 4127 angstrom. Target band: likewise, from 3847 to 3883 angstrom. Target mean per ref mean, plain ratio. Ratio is 1.24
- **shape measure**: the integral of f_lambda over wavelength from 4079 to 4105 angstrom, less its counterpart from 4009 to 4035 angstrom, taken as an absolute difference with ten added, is 169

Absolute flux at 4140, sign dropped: 26.2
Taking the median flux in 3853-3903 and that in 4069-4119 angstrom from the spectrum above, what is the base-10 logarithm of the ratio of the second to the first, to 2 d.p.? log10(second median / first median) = -0.12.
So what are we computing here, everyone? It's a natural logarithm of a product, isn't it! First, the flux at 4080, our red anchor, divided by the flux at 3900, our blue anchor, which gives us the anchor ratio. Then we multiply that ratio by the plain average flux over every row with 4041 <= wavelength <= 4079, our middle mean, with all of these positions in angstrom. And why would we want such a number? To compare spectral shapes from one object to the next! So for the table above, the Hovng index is 3.09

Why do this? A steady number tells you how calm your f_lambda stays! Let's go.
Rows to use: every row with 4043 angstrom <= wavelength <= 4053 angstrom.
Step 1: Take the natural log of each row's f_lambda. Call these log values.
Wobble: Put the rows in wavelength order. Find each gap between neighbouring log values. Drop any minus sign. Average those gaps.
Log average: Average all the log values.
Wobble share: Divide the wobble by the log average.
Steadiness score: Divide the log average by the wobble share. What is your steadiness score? 296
